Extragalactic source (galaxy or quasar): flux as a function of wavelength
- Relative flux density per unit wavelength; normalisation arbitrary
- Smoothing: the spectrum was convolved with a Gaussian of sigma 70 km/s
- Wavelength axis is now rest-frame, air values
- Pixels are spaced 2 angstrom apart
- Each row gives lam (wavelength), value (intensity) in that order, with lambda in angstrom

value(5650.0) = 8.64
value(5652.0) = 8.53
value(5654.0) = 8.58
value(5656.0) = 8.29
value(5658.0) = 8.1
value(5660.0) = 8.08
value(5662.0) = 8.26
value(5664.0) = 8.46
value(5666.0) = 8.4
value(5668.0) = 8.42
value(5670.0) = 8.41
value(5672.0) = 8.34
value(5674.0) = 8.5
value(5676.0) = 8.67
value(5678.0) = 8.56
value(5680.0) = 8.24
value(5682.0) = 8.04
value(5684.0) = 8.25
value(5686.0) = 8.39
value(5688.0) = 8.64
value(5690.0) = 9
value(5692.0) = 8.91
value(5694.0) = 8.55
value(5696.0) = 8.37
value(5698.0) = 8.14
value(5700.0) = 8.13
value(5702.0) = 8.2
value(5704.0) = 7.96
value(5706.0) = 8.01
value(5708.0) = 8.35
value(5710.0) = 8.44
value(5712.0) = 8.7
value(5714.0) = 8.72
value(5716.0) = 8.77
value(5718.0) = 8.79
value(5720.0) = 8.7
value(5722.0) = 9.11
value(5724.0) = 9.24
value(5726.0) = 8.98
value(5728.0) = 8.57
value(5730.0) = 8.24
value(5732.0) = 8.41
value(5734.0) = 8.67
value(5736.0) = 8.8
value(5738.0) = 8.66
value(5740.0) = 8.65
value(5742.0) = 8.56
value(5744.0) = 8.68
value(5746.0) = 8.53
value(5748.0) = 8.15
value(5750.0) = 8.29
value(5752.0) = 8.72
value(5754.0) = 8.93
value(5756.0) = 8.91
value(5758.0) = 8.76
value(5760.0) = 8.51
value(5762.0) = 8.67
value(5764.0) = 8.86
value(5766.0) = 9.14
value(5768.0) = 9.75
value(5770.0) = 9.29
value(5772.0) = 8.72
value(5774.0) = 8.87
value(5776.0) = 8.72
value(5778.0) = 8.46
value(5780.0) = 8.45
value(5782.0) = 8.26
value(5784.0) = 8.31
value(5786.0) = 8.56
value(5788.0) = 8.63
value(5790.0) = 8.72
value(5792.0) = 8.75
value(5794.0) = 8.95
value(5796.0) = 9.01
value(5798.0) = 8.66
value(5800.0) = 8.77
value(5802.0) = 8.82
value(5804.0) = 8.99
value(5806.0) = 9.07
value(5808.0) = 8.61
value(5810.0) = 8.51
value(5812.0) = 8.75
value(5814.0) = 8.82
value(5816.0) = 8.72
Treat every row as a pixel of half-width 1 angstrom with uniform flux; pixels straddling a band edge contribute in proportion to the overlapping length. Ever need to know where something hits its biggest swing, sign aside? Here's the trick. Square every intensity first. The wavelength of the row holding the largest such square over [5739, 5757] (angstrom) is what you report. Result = 5754.0 angstrom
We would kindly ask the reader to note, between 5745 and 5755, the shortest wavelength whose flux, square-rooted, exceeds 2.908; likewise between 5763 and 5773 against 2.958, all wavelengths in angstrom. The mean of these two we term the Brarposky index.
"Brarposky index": 5755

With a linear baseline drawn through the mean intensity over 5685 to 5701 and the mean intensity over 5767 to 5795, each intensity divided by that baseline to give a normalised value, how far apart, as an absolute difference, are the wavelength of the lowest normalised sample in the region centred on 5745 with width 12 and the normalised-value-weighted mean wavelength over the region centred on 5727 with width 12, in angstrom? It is 21.1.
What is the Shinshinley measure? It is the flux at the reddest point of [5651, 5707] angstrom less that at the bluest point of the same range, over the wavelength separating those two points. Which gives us -0.010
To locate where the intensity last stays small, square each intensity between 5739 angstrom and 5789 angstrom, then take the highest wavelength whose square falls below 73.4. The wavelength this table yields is 5786.0 angstrom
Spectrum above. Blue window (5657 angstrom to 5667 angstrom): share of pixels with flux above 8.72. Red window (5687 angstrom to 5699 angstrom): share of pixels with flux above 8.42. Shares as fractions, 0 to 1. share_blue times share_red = 0.00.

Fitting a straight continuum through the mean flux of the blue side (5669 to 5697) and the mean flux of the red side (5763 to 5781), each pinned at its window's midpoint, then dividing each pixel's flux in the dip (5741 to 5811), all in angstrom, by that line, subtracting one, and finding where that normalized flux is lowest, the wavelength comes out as 5782.0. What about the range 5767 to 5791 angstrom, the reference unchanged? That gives 5782.0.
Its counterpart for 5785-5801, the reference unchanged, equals 5786.0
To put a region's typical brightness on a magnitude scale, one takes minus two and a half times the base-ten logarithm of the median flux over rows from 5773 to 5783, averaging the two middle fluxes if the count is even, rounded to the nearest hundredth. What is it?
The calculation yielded -2.32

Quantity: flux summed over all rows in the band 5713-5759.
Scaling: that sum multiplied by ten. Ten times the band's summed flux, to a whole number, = 1998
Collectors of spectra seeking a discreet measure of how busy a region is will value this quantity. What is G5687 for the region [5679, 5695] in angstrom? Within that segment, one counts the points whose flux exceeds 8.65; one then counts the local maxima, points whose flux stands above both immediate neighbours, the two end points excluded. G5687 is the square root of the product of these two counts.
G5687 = 1.4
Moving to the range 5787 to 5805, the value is 2.8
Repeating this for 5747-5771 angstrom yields 4.2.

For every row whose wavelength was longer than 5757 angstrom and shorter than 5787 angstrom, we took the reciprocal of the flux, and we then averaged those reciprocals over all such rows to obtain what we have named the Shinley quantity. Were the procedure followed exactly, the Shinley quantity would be 0.114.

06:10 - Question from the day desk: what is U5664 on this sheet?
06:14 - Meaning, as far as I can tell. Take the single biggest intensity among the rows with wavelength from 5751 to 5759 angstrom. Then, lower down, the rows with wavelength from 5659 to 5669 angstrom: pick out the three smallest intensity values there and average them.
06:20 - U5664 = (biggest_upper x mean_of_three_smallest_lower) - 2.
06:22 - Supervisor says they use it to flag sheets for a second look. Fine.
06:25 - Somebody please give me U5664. 71.6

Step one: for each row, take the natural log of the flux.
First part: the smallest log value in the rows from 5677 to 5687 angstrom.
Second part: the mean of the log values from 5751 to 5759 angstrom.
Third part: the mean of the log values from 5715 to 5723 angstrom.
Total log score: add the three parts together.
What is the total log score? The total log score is 6.44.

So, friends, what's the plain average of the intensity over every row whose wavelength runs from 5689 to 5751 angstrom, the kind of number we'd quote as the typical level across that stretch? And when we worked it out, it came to 8.56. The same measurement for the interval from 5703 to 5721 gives 8.49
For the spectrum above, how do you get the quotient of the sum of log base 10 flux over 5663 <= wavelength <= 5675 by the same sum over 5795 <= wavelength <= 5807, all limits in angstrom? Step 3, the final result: 0.98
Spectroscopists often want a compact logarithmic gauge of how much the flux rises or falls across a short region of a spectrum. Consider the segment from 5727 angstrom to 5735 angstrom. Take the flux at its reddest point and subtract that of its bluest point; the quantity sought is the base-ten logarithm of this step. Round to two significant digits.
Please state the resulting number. -1.0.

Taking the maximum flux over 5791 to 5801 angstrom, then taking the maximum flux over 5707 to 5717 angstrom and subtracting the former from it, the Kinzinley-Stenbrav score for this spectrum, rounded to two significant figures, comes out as -0.24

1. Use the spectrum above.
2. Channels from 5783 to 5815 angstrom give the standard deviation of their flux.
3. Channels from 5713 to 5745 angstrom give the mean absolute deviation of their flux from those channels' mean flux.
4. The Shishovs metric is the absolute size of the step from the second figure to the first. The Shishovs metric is 0.03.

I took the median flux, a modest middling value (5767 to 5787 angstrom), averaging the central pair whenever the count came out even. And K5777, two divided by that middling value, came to 0.231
